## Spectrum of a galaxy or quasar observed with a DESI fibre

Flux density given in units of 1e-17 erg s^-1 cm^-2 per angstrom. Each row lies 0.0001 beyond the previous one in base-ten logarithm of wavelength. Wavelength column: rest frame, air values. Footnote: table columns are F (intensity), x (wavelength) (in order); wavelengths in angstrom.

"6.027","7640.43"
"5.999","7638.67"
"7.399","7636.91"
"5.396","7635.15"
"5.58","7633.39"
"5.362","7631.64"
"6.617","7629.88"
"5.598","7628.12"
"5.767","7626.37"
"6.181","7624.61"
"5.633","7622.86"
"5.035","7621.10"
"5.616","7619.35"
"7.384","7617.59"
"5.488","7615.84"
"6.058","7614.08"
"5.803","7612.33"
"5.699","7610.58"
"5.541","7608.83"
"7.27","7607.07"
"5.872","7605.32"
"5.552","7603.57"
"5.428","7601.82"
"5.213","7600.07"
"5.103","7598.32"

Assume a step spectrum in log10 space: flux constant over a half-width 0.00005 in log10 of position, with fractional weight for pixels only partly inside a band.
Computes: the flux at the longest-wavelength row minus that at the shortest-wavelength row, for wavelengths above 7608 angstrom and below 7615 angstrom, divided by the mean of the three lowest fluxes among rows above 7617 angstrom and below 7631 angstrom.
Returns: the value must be 0.10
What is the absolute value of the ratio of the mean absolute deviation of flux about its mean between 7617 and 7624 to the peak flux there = 0.10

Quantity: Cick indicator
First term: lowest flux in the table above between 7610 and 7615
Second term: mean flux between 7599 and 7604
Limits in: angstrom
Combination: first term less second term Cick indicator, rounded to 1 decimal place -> 0.3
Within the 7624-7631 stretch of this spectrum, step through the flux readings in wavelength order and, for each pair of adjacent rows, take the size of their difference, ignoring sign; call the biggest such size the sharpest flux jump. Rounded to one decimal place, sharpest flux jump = 1.0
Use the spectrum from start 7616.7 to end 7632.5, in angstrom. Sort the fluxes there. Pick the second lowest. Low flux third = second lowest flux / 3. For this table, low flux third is 1.79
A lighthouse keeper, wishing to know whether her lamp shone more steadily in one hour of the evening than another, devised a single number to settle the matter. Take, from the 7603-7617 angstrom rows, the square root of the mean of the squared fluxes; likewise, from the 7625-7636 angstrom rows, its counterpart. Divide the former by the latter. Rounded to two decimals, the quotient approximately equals 1.03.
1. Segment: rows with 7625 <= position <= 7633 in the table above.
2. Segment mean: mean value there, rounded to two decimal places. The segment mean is 5.84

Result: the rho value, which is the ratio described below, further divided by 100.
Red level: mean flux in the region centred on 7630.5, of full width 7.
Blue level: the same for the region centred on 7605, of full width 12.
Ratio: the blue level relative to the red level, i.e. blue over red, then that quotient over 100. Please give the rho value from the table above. 0.0100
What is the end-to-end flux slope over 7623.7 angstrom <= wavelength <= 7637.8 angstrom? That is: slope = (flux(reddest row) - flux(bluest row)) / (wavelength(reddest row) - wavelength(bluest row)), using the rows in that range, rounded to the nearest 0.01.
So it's 0.10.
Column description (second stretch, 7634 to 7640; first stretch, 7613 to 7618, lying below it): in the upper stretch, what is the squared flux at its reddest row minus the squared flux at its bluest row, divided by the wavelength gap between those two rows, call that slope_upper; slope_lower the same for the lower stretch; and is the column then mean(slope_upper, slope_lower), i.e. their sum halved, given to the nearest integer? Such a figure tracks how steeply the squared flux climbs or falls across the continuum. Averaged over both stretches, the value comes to 4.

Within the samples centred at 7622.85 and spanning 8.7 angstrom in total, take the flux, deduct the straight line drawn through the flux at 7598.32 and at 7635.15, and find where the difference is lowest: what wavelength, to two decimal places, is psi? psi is 7621.10 angstrom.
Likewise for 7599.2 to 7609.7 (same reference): 7600.07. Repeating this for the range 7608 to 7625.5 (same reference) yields 7621.10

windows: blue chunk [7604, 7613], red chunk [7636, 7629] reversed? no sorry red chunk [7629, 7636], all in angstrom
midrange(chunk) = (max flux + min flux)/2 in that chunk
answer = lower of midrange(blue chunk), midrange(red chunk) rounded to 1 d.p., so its 6.0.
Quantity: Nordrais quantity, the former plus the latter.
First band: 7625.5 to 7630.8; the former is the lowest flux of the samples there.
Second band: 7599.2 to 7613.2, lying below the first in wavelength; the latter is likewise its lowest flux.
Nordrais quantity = 10.8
